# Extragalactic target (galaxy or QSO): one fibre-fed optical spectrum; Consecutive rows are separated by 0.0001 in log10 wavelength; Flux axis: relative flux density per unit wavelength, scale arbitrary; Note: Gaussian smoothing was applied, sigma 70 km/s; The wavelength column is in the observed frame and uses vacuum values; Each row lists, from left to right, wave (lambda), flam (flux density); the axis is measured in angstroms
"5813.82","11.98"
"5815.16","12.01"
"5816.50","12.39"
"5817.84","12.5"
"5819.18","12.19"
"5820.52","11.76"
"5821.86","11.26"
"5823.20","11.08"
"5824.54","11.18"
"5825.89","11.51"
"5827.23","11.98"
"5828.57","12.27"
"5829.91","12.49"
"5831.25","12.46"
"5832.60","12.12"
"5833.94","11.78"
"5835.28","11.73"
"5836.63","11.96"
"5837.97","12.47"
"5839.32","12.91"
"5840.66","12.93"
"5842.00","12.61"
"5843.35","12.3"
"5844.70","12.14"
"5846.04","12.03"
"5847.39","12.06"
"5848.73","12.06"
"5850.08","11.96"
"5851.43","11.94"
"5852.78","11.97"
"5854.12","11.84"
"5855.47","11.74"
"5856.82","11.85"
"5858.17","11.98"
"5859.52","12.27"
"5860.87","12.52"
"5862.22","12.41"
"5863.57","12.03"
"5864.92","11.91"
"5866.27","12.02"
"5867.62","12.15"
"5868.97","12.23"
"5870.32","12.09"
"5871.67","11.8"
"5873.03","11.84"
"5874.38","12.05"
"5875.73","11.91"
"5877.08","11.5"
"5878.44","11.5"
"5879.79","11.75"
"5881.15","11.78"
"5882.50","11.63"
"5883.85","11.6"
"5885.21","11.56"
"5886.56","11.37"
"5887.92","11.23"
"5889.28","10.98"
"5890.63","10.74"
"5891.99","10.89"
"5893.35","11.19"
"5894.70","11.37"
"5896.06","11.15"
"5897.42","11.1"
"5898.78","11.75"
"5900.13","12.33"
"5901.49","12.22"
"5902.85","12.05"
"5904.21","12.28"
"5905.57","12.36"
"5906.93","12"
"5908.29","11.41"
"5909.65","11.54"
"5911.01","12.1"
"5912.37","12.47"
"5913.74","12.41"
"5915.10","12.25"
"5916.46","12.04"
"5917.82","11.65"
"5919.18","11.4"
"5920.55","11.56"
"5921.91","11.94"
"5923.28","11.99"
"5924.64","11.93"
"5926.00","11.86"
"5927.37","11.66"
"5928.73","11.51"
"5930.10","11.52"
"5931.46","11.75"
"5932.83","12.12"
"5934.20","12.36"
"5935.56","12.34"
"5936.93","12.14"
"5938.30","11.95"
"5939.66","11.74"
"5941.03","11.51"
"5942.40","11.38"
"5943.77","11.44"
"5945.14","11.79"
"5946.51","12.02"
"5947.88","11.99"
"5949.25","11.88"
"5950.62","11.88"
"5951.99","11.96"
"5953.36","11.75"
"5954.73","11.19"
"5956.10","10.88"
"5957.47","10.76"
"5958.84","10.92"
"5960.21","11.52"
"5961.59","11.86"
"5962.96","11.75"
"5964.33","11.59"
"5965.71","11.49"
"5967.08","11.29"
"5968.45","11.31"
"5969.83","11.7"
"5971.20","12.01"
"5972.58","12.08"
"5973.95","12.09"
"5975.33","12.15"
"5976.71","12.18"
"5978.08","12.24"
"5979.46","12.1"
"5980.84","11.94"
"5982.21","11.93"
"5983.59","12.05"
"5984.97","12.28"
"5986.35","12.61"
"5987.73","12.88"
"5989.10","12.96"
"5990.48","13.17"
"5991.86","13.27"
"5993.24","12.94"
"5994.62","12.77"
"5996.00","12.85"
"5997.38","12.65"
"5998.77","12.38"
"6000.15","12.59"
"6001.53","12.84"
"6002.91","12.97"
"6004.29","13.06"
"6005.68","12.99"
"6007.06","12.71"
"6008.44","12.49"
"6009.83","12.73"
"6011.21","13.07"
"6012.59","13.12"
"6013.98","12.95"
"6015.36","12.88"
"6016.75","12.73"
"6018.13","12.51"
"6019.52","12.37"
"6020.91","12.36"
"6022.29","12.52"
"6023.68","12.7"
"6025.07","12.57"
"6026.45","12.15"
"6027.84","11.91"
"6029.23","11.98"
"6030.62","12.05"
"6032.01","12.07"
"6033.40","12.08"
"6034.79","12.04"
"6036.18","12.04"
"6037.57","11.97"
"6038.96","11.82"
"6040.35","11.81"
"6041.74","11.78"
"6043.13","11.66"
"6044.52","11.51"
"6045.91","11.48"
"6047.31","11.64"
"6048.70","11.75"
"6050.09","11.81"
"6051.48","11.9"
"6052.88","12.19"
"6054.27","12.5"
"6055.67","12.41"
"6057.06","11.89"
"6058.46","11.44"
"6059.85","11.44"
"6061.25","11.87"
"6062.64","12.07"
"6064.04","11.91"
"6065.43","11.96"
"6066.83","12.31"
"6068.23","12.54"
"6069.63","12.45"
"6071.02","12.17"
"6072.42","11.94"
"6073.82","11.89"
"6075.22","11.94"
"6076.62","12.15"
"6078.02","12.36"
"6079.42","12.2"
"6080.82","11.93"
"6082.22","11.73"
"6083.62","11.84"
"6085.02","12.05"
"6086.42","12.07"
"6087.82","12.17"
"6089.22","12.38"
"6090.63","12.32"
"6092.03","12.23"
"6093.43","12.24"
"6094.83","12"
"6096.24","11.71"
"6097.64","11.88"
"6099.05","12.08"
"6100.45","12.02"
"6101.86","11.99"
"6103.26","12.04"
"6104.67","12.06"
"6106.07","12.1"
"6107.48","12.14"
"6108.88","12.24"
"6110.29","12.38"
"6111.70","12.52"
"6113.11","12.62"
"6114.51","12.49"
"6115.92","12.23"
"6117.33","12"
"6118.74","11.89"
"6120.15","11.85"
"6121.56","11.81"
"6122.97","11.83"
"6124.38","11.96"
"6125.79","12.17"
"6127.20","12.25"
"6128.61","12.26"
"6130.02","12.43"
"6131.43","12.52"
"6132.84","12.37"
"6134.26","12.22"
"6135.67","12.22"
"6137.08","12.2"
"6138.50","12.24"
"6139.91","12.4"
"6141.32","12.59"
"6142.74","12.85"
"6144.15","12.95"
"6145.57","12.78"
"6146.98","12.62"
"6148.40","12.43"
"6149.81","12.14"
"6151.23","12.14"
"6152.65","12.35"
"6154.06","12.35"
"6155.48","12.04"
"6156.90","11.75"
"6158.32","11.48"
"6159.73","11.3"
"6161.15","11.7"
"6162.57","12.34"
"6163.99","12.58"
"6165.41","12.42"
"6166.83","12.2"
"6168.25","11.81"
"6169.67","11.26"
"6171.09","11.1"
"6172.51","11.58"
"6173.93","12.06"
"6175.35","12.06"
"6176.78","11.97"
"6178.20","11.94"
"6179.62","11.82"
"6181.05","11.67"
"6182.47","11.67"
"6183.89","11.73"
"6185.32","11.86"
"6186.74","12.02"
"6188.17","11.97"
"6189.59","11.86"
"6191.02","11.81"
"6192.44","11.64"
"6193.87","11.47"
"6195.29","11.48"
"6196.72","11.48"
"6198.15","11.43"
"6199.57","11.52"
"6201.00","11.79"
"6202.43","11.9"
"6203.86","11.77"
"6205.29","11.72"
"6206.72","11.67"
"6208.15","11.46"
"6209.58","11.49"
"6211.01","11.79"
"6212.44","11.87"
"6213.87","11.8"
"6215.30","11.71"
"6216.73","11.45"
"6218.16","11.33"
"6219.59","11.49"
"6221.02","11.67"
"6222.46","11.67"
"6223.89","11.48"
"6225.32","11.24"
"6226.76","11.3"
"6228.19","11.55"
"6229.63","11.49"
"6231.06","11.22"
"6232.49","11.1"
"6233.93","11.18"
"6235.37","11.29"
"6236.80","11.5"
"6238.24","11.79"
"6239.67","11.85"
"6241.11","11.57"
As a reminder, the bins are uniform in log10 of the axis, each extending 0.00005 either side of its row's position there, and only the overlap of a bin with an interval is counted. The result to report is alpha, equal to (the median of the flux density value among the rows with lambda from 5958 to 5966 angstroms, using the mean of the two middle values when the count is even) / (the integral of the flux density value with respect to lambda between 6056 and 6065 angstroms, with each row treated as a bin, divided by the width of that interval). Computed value 0.98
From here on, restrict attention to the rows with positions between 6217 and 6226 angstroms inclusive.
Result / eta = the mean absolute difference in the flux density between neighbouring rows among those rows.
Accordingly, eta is 0.154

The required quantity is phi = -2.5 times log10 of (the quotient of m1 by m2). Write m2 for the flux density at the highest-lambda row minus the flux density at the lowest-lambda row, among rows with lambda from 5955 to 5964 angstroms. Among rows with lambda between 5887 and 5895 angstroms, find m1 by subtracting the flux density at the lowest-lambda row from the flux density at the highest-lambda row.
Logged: 2.0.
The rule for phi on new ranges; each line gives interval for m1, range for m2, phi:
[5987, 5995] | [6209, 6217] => -1.1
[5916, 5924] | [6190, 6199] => 2.2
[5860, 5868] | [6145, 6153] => 0.2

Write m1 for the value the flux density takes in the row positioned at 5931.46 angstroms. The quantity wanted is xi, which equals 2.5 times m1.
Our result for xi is 29.4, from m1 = 11.75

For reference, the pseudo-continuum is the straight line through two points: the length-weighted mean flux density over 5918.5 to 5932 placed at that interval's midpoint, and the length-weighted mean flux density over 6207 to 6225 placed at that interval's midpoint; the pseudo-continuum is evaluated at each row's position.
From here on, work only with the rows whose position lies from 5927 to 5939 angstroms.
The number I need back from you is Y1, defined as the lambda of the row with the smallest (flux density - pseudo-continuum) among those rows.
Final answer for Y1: 5928.73 angstroms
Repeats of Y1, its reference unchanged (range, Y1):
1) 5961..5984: 5967.08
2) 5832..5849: 5835.28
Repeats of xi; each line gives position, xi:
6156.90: 29.4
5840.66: 32.3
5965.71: 28.7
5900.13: 30.8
